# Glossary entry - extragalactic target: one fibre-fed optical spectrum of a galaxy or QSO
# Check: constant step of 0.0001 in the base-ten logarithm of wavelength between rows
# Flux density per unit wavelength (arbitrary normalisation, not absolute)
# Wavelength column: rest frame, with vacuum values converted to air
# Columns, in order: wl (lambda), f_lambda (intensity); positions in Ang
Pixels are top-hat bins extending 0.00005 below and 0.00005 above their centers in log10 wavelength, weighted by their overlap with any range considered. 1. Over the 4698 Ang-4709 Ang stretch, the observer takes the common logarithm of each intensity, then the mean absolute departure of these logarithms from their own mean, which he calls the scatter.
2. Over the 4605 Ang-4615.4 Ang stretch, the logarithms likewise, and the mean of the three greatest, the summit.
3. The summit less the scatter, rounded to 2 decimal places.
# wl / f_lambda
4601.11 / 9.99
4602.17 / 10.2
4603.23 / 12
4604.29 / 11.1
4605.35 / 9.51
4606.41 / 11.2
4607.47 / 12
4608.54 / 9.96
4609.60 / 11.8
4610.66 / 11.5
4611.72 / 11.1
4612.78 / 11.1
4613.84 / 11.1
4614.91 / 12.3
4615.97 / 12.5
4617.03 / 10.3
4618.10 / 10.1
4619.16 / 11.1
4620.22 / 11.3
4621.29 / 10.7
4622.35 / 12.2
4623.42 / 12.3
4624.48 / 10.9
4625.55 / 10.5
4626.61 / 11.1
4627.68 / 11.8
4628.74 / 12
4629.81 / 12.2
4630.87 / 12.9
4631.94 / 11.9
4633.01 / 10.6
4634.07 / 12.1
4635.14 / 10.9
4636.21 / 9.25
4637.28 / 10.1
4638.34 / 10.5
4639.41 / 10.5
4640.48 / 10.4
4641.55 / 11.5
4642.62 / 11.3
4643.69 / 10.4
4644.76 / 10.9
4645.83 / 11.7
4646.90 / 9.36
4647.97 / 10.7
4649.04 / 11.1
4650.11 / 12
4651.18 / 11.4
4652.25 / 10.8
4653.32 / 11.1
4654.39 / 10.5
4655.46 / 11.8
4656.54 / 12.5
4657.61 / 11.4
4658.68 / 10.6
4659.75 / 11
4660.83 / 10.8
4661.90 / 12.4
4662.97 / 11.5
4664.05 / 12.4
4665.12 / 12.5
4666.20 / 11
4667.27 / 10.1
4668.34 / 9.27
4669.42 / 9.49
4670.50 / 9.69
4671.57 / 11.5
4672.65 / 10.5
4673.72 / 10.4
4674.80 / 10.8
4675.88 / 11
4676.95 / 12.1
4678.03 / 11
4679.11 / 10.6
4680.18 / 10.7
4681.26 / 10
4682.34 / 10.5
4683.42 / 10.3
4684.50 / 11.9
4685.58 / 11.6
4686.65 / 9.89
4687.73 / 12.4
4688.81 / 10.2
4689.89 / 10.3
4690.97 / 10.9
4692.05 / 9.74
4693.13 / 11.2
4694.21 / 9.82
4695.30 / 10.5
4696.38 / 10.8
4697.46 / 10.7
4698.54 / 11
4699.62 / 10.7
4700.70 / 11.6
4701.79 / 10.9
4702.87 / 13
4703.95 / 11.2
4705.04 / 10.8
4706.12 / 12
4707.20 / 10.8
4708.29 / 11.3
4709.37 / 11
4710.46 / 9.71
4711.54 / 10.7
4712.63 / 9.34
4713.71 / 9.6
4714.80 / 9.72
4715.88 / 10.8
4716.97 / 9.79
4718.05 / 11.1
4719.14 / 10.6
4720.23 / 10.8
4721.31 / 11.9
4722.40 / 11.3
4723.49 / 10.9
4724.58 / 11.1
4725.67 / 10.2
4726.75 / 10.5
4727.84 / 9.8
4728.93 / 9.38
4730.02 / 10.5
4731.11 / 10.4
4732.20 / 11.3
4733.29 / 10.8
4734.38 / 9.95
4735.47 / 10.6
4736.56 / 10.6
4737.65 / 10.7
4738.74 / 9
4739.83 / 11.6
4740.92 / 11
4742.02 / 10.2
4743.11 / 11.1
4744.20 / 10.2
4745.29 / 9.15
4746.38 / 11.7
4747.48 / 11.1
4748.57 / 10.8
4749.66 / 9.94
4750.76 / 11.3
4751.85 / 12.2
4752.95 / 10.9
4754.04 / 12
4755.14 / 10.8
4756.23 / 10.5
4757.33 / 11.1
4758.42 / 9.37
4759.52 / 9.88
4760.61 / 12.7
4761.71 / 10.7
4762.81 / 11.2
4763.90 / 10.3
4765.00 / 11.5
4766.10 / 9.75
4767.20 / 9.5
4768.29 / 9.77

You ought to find 1.06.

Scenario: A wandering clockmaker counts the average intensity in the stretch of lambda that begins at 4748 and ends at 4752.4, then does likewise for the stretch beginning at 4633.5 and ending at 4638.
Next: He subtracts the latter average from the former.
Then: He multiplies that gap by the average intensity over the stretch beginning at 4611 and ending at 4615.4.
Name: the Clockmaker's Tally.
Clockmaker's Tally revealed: 5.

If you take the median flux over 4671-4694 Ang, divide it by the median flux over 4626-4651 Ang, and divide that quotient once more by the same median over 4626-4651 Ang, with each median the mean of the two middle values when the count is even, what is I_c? 0.087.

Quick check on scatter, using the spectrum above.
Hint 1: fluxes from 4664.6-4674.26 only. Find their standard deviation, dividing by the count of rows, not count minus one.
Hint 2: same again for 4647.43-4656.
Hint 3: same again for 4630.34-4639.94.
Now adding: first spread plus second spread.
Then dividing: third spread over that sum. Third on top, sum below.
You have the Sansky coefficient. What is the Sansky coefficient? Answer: 0.72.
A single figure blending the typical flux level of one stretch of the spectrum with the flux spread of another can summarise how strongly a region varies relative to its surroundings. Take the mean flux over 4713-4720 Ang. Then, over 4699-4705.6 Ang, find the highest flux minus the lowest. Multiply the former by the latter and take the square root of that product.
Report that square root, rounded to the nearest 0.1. 4.9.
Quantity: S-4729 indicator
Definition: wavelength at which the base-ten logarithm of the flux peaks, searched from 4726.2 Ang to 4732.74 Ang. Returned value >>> 4732.20 Ang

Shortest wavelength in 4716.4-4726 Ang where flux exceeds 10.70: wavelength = 4718.05 Ang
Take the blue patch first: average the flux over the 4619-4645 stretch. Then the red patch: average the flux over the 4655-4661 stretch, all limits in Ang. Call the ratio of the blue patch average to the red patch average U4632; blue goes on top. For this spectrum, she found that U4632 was 0.98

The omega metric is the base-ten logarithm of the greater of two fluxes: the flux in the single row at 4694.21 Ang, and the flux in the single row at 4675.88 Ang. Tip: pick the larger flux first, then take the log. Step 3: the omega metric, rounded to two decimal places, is 1.04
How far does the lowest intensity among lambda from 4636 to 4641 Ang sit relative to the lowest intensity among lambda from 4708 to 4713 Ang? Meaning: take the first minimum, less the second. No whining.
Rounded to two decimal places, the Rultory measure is -0.09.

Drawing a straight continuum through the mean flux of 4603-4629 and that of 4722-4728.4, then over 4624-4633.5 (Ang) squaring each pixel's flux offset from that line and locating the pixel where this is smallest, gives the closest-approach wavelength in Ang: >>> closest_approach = 4626.61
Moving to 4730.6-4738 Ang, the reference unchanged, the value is 4735.47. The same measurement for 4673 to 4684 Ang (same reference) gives 4675.88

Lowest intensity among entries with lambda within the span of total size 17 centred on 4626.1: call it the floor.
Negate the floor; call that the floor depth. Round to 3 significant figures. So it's -10.1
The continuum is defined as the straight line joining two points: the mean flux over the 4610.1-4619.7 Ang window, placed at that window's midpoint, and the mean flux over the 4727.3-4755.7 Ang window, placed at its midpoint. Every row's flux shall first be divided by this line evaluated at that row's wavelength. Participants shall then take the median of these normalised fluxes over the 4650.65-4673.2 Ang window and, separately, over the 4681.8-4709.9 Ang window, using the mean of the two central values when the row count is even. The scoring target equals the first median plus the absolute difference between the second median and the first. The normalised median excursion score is 1.00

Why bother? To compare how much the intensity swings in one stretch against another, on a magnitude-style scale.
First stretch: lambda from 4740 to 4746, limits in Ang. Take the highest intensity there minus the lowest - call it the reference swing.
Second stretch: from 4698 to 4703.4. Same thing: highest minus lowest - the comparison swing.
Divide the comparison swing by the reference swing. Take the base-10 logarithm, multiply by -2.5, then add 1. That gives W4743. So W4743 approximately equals 0.82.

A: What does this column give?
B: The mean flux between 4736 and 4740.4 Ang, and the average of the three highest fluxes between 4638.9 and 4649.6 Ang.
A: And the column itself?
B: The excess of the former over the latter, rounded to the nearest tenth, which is -1.0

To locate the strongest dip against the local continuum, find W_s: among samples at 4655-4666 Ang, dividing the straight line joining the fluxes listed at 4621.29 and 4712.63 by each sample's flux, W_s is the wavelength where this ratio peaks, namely 4658.68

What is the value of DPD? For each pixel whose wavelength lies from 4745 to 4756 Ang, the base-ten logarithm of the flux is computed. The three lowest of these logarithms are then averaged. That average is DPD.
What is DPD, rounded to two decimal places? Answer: 1.00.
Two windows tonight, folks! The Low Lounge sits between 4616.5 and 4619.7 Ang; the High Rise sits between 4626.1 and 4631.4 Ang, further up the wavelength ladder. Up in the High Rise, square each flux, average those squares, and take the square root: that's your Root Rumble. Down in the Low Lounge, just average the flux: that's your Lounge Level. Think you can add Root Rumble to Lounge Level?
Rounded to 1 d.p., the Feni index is 22.5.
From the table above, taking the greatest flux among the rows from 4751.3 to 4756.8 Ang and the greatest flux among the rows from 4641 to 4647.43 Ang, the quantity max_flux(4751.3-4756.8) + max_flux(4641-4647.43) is 23.9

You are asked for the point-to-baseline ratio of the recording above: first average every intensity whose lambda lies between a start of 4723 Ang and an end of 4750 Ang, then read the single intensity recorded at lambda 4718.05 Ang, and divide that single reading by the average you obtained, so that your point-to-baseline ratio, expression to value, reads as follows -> 1.06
